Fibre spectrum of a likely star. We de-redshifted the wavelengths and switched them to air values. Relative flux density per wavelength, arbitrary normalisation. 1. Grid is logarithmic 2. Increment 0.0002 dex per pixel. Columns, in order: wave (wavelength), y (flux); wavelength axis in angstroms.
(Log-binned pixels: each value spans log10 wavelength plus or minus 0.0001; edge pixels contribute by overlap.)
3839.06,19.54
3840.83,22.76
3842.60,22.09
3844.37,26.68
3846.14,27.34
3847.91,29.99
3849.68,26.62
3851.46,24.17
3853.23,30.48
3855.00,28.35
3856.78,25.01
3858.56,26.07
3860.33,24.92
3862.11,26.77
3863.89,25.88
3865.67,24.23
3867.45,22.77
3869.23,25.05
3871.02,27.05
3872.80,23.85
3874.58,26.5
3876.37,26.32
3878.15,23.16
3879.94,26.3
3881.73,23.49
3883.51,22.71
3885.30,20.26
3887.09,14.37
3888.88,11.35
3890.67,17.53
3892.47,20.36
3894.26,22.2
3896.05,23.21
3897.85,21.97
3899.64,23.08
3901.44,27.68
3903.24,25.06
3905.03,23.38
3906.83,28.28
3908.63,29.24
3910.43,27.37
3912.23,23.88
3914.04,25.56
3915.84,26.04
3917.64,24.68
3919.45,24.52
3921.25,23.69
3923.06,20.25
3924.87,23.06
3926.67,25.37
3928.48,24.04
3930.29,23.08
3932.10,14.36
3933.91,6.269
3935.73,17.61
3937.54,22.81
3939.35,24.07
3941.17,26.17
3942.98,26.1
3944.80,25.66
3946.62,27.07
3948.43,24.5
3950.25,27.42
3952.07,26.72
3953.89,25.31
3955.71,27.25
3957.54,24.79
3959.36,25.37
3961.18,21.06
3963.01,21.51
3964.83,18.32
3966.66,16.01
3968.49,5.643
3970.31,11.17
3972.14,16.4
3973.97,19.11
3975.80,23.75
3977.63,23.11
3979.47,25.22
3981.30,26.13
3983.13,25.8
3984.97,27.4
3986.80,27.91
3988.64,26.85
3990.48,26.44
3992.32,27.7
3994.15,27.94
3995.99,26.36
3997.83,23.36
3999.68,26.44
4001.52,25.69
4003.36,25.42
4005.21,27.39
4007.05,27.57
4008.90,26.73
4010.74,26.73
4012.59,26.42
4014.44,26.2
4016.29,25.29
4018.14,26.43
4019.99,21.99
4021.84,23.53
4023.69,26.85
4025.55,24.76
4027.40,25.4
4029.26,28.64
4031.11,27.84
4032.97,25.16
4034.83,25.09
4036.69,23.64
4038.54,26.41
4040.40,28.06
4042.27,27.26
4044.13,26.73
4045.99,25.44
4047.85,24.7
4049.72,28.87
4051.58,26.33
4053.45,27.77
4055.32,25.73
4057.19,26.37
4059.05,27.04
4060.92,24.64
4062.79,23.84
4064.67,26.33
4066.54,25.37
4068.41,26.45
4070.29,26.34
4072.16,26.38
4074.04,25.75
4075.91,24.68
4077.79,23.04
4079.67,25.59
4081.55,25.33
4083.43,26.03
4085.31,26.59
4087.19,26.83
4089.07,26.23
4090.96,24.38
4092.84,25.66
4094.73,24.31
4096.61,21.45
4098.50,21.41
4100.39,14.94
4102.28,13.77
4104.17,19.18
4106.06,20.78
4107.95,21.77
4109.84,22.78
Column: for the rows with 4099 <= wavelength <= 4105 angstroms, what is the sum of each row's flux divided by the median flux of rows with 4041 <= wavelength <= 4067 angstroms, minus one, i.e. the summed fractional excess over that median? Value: -1.2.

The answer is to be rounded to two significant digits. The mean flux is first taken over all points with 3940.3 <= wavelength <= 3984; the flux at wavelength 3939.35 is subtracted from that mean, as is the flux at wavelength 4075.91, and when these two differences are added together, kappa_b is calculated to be -3.8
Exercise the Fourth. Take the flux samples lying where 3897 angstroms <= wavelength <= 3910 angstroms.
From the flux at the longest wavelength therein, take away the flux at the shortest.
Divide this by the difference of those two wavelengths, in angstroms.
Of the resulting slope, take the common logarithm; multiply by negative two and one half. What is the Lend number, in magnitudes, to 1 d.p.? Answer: 0.4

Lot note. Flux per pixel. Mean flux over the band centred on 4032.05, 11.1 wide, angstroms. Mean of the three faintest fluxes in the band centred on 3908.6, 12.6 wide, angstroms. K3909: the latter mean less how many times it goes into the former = 23.0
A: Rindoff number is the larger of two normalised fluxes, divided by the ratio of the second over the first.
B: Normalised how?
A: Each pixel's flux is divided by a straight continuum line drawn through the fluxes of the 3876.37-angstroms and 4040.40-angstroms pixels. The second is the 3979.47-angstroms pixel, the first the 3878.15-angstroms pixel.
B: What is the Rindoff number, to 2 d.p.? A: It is 0.88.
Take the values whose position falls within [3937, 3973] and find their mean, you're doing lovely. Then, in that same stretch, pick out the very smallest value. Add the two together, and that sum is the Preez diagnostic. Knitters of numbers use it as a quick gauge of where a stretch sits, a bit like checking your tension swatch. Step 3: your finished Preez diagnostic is 27.8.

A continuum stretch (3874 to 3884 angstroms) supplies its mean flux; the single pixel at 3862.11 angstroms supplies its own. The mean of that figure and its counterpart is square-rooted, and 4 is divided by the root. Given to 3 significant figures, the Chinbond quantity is 0.788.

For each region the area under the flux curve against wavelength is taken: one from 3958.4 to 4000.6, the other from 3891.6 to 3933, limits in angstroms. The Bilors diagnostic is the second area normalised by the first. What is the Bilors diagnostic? 1.04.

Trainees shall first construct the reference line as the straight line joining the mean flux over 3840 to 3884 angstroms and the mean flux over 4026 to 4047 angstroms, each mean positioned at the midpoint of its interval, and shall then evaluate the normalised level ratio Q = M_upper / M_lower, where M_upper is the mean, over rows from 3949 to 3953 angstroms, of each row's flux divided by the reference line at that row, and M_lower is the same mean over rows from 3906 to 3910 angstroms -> 0.93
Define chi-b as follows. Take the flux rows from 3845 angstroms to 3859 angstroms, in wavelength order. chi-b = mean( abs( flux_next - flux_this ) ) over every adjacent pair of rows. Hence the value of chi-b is 3.0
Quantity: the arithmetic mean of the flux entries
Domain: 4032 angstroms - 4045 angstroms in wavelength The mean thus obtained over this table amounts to 26.0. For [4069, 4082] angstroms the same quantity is 25.3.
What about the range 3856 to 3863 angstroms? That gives 25.7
